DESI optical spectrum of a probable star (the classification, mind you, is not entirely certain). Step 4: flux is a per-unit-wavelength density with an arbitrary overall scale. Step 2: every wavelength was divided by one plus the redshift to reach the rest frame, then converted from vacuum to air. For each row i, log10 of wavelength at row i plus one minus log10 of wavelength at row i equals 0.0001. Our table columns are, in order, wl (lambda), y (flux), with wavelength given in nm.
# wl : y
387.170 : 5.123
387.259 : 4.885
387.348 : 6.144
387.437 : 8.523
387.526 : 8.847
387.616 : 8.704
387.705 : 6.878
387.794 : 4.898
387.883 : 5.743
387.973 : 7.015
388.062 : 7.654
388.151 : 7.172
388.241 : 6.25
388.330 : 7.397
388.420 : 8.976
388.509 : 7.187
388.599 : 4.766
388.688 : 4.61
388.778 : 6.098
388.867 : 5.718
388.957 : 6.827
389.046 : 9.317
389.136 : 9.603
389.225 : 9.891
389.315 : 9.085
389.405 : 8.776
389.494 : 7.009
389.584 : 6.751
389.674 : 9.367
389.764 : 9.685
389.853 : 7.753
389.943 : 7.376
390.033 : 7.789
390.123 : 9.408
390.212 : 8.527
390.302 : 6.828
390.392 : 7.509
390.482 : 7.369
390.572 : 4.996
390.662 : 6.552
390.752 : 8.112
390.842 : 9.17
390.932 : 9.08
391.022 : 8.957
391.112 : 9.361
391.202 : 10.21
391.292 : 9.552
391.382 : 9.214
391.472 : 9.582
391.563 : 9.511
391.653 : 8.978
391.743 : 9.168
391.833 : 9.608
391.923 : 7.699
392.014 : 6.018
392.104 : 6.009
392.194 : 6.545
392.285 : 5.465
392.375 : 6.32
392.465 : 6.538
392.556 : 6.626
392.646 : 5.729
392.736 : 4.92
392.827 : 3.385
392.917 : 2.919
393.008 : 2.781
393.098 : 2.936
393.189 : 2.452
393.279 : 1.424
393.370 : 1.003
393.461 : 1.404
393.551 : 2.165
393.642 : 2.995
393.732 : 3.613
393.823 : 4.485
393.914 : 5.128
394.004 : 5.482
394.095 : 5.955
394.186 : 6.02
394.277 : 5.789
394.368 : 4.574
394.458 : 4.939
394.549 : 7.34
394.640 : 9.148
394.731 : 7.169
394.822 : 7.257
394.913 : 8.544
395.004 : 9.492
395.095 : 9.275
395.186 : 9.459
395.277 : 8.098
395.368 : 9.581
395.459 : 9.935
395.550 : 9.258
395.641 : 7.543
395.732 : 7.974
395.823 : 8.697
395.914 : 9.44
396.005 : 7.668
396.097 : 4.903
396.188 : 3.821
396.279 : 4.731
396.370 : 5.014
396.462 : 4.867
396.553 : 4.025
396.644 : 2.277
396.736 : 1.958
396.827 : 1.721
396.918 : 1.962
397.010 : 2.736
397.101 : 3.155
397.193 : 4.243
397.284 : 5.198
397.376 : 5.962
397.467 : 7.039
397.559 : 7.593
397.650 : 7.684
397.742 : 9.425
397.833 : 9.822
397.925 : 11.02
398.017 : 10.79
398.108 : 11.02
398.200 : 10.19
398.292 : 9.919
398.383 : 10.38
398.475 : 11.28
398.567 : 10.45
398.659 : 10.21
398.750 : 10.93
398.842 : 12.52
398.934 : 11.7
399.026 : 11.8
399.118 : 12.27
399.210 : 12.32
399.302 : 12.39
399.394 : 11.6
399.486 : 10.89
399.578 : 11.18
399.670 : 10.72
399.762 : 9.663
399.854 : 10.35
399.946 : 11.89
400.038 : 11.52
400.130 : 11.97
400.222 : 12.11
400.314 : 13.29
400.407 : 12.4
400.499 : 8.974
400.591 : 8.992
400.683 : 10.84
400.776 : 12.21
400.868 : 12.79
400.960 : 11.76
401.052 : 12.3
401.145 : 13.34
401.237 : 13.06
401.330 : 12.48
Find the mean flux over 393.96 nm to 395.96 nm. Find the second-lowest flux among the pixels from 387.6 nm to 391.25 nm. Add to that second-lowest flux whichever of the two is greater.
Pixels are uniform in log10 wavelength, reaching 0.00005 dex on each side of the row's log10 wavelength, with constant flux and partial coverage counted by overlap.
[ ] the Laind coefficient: 12.5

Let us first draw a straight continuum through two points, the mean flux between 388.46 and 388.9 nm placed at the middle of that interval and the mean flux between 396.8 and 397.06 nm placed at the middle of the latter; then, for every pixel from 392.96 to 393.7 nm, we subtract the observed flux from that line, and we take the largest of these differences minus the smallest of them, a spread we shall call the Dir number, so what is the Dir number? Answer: 2.1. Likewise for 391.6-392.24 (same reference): 3.5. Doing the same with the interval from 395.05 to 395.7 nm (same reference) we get 2.3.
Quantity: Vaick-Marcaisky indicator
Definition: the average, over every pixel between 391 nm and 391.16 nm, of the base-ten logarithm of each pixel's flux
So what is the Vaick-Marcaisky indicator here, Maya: 0.96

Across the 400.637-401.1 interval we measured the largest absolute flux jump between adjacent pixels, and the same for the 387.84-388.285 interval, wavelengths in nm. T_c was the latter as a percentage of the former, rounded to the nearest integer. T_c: 93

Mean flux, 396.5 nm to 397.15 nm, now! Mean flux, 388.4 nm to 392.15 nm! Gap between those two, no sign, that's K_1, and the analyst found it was 5.5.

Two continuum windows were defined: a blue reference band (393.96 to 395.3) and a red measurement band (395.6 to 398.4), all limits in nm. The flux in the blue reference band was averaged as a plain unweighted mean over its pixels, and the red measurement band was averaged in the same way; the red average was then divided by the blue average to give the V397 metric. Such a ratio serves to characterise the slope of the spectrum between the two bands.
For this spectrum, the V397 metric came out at 0.9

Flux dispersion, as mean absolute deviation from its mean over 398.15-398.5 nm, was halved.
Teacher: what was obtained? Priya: 0.2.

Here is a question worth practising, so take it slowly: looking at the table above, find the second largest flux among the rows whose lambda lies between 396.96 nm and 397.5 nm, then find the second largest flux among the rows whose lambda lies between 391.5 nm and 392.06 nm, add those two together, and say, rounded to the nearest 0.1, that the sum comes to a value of 15.5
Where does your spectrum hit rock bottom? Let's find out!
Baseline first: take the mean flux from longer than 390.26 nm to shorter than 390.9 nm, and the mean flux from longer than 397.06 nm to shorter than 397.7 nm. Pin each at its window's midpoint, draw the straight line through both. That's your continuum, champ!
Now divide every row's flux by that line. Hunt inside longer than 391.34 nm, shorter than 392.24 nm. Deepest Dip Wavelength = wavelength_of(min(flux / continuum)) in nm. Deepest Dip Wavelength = 392.014 nm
